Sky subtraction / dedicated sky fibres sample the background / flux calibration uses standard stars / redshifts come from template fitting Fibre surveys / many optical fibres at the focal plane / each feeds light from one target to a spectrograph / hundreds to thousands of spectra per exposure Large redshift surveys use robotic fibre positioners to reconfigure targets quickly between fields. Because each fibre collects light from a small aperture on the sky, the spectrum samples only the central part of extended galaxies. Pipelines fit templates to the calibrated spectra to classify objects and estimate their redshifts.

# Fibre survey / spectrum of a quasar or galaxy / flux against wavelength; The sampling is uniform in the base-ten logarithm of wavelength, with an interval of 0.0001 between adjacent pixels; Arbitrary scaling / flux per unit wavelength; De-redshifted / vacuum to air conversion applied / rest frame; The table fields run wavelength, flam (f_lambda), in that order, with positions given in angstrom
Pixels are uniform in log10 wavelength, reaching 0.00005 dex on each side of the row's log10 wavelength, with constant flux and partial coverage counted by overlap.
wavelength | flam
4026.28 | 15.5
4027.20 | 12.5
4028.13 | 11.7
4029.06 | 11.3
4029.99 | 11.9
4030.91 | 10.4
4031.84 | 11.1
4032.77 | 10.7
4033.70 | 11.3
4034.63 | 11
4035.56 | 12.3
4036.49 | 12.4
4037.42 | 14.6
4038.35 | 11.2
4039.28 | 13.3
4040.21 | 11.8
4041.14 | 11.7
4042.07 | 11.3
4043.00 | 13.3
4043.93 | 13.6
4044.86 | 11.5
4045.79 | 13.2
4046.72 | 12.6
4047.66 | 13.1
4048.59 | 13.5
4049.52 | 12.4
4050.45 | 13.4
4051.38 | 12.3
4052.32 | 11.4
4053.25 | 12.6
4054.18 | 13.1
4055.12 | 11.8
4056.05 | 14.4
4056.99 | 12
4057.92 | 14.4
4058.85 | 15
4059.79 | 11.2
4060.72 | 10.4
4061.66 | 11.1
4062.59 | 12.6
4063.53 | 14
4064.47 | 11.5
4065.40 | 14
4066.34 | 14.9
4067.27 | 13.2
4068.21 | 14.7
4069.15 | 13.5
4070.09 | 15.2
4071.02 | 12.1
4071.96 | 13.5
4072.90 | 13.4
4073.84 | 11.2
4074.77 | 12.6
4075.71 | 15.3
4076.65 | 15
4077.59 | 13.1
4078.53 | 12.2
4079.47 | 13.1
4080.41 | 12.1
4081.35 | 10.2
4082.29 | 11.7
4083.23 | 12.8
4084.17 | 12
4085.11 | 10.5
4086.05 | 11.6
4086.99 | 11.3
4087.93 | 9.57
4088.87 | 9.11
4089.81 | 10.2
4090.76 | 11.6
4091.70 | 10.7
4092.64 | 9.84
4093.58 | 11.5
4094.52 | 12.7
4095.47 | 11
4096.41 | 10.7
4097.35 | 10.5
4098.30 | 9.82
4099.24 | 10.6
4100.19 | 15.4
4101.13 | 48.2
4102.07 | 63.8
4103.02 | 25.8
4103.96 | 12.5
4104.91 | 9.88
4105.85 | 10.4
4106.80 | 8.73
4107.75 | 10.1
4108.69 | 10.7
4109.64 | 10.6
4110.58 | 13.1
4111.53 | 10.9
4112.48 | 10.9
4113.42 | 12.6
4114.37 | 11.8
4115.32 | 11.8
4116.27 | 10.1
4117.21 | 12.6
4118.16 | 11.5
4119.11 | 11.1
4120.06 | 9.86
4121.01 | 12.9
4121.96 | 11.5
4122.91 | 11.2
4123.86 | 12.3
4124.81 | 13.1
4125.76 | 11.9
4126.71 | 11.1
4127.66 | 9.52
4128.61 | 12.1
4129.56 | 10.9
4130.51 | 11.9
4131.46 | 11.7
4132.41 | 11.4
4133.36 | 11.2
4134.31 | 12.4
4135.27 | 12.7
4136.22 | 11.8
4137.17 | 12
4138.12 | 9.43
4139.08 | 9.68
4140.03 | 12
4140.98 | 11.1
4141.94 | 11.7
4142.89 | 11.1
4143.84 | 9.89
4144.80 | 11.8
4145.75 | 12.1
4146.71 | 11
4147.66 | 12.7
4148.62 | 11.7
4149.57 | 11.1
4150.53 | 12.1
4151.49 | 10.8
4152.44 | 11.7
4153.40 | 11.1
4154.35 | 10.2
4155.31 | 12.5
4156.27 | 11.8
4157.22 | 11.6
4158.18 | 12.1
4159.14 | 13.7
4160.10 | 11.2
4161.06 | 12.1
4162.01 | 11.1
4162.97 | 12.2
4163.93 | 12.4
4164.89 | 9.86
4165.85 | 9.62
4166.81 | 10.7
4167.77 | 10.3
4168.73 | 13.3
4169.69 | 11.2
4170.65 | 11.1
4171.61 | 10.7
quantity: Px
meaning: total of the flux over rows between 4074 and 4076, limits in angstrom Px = 27.9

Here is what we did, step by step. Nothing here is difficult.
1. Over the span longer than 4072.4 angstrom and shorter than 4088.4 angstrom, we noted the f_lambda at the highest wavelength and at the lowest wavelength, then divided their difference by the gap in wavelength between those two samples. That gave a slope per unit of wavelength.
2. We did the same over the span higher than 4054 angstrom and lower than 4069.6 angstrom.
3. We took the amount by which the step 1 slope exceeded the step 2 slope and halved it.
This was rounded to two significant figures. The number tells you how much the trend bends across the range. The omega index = -0.14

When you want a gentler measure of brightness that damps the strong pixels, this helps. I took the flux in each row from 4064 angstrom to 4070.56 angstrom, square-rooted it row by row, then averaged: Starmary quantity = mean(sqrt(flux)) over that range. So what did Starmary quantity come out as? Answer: 3.72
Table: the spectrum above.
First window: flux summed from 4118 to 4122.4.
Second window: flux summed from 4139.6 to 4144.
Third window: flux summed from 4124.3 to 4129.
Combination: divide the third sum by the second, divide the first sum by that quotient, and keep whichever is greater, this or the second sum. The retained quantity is 55.8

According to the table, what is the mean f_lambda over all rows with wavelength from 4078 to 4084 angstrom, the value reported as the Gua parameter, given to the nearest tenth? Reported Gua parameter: 12.0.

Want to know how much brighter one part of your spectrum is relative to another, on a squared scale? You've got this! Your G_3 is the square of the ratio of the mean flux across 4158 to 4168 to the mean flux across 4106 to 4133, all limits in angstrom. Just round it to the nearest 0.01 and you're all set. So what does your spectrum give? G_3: 1.01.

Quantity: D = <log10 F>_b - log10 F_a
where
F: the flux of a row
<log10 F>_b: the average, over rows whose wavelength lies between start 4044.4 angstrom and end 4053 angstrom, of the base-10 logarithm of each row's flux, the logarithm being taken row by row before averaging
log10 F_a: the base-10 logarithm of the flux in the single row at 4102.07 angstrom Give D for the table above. -0.71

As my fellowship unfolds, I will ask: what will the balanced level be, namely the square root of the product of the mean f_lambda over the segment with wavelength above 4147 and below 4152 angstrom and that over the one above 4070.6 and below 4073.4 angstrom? 12.3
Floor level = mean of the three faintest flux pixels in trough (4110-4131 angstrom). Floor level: 9.8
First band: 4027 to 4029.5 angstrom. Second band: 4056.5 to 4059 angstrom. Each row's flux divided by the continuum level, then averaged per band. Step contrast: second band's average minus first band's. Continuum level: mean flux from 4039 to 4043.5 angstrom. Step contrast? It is 0.16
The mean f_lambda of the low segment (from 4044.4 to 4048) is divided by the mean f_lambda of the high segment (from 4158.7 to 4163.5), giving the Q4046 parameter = 1.04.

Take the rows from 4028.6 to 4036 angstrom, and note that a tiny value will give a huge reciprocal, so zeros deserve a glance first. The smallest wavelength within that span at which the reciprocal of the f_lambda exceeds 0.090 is 4030.91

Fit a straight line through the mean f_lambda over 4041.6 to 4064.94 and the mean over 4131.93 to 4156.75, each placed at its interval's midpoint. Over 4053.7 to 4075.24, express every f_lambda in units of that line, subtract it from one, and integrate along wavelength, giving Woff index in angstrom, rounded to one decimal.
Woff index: -1.0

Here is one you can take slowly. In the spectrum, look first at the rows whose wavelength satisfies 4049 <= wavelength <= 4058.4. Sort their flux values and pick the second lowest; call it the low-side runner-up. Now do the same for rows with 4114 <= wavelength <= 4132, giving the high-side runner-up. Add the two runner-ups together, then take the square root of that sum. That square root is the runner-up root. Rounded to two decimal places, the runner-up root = 4.65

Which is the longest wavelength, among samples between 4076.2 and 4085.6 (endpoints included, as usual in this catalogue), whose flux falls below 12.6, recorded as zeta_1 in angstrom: 4085.11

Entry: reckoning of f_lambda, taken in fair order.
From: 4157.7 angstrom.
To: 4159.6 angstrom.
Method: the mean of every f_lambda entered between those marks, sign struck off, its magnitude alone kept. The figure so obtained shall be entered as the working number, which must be 12.9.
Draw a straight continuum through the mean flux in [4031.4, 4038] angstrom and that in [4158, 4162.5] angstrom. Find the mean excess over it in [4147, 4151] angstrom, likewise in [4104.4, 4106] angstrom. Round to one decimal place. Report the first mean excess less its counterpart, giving 1.7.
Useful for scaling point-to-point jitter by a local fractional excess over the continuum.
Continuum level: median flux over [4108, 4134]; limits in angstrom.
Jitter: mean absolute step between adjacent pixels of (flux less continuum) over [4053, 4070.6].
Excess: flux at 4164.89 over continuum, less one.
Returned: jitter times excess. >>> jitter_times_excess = -0.24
